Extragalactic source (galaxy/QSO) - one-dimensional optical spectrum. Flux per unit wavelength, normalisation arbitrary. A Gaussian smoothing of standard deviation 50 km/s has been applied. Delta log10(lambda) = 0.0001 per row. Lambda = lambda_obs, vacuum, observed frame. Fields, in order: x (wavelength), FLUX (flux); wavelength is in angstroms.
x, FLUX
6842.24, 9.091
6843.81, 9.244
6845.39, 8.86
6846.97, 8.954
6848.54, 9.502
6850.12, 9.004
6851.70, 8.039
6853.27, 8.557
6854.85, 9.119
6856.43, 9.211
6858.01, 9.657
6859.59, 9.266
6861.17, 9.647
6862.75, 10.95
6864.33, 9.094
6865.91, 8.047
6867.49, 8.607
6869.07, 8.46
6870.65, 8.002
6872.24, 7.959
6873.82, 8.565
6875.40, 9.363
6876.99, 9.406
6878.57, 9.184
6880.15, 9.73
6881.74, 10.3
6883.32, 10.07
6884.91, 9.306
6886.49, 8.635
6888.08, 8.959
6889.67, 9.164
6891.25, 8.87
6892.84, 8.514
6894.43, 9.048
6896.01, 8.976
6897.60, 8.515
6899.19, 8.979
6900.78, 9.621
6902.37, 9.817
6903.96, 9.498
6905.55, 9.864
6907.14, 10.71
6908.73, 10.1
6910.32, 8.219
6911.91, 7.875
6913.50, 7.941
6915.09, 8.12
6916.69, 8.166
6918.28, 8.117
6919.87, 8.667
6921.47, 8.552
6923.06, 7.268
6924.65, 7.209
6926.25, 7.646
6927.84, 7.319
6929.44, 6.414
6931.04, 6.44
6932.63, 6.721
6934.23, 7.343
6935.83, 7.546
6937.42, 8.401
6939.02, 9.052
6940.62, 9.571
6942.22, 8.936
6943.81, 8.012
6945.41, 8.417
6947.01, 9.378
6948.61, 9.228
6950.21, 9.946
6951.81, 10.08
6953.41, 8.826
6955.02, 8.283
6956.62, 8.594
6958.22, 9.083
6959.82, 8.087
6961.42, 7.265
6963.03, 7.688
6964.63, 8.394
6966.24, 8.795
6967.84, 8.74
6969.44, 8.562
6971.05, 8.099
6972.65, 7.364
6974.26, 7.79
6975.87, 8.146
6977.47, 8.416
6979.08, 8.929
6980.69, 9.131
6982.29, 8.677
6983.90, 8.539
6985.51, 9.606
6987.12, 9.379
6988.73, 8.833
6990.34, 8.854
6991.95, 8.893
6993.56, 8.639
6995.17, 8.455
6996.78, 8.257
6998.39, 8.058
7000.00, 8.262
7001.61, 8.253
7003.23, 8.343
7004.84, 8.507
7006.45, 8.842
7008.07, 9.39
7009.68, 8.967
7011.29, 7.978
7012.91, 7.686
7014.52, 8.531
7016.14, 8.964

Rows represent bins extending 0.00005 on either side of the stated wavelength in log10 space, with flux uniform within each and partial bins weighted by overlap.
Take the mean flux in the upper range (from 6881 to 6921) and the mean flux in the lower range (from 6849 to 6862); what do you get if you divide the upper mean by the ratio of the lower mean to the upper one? 9.0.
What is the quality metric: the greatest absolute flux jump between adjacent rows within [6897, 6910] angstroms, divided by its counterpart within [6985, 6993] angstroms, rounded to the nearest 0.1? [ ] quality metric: 1.5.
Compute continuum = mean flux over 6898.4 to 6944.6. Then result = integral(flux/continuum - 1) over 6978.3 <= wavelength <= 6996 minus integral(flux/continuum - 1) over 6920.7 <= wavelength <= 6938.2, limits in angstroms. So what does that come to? 3.3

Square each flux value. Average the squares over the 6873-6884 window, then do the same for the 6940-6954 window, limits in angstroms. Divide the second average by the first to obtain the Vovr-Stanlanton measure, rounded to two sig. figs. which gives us 0.93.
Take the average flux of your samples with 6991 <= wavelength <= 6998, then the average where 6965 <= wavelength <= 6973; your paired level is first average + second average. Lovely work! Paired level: 16.9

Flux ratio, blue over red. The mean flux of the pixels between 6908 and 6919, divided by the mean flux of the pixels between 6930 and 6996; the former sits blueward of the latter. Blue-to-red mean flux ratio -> 0.98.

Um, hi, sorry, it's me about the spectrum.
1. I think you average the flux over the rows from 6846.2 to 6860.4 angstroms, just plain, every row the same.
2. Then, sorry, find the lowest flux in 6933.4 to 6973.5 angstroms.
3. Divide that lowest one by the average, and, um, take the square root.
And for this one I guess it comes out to 0.90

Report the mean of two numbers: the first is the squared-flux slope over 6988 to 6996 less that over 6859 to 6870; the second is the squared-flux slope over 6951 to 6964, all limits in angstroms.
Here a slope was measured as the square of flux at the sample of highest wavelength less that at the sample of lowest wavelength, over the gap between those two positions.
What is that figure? -1.6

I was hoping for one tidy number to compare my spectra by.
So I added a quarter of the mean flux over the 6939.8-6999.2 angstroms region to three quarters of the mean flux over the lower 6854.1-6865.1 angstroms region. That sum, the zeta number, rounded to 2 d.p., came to 9.33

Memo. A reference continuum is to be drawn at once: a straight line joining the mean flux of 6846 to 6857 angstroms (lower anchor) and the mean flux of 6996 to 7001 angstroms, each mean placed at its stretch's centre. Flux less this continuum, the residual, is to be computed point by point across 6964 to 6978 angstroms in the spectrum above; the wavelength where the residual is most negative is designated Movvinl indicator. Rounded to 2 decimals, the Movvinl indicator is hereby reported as 6972.65 angstroms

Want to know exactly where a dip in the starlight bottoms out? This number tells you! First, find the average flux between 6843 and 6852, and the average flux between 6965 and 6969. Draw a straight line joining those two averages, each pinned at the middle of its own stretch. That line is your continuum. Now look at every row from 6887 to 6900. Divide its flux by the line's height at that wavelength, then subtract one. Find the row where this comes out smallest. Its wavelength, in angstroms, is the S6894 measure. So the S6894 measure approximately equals 6892.84 angstroms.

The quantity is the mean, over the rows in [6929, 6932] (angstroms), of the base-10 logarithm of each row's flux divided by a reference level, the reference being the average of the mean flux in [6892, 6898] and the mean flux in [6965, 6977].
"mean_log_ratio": -0.12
